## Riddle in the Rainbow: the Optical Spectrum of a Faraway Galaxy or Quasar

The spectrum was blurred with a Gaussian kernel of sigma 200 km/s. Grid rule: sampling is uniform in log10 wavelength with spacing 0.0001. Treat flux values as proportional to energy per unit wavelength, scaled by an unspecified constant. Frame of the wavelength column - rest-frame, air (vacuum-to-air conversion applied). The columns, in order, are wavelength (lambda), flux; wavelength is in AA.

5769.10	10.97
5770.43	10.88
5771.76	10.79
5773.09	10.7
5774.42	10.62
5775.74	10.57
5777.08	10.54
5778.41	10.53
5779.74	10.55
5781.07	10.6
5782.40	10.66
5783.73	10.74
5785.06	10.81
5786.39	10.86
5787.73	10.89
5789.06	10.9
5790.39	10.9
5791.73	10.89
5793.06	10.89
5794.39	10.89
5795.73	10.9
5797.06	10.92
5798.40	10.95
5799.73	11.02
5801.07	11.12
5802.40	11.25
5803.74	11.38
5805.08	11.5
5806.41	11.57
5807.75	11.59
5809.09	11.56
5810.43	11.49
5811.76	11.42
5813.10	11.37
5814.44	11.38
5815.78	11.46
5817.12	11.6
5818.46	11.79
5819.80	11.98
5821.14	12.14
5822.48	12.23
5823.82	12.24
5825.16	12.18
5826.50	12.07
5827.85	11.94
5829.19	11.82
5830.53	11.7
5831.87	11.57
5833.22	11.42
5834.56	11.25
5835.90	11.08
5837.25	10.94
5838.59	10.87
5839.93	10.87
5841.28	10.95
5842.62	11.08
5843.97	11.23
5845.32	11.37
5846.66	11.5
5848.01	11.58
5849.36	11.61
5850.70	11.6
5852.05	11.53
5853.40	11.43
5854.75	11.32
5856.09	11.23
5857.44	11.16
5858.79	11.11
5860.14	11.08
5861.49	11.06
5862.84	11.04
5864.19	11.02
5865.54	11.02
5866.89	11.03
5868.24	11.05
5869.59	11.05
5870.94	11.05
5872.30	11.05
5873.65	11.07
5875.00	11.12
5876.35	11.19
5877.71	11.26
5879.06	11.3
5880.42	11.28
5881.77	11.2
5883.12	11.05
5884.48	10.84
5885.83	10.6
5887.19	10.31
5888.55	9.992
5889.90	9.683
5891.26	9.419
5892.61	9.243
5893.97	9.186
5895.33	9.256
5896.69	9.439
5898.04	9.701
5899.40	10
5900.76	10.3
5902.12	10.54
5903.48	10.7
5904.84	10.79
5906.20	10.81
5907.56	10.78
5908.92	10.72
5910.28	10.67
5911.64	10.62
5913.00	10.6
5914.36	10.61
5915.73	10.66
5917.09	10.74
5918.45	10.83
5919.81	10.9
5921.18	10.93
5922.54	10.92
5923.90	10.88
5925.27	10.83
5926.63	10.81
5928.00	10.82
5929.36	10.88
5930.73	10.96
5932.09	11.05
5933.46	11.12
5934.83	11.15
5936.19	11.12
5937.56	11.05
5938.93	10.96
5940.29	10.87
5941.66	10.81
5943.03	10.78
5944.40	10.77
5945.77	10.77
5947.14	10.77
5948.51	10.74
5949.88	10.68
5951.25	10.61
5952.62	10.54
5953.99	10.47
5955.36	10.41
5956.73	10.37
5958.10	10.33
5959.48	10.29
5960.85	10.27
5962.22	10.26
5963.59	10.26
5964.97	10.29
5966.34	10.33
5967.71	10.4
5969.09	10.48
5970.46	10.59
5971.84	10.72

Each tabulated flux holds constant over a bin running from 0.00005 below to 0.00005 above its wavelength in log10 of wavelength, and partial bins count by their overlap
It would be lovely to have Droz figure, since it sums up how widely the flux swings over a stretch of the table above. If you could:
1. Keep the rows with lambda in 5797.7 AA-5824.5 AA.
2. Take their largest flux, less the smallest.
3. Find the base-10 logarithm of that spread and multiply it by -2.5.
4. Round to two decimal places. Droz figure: -0.28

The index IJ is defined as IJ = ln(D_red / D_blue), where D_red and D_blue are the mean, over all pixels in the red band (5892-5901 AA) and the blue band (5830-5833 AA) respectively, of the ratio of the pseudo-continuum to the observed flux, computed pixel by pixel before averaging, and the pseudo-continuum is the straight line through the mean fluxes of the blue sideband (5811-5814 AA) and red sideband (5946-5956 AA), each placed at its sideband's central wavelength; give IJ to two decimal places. 0.16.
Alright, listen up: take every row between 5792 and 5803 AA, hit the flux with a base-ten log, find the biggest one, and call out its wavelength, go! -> 5802.40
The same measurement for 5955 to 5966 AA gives 5955.36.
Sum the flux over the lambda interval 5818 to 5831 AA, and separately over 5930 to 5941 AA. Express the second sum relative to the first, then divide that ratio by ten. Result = 0.07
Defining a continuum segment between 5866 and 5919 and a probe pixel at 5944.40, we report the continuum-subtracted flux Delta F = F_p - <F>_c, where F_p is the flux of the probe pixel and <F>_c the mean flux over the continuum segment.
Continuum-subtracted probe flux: 0.21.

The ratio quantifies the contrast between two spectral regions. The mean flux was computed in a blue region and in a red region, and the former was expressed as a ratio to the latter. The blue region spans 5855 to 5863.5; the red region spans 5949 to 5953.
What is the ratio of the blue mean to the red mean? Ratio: 1.05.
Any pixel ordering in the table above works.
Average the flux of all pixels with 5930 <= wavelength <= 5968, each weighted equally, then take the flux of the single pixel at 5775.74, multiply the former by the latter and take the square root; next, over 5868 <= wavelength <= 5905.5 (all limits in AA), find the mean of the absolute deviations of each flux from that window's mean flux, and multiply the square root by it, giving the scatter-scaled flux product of 6.7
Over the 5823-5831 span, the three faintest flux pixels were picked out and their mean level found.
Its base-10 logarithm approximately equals 1.07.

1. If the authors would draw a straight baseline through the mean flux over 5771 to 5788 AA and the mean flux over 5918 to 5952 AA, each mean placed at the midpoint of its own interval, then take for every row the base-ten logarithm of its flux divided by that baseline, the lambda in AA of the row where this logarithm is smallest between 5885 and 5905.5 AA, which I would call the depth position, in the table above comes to 5893.97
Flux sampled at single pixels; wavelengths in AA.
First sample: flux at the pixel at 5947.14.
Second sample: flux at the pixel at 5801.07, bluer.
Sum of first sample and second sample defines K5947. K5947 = 21.9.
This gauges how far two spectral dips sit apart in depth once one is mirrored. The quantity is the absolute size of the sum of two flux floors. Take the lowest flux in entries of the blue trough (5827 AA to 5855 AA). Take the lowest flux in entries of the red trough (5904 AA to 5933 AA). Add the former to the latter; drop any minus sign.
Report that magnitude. 21.5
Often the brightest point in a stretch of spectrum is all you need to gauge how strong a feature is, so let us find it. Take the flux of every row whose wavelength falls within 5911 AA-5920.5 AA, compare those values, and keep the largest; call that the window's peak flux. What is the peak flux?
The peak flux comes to 10.9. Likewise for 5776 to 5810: 11.59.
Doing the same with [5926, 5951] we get 11.15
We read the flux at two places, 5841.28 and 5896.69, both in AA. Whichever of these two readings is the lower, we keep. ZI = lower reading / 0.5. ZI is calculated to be 18.9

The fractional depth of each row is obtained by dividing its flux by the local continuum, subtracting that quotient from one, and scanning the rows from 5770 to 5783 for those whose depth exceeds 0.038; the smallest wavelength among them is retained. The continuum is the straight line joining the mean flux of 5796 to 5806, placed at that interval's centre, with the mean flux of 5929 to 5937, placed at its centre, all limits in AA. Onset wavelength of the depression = 5773.09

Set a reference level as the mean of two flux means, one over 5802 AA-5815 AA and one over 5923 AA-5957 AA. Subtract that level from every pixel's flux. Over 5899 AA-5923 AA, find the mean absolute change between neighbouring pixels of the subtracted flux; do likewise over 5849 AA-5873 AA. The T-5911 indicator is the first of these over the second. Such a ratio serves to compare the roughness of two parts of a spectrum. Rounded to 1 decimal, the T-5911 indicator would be 2.2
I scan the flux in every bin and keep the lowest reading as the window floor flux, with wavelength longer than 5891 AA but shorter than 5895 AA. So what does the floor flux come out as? 9.186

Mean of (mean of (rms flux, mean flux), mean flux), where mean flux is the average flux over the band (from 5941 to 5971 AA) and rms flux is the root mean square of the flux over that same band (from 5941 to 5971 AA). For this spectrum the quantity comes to 10.5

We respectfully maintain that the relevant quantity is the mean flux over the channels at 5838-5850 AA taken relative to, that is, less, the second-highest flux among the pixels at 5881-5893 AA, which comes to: 0.18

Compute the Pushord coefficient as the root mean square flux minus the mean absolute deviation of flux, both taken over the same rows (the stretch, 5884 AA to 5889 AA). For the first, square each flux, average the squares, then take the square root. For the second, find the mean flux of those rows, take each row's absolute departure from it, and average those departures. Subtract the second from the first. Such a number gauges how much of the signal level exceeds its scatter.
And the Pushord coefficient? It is 10.2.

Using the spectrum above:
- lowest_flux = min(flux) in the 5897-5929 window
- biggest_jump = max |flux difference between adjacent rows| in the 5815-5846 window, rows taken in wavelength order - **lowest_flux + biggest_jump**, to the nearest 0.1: 9.9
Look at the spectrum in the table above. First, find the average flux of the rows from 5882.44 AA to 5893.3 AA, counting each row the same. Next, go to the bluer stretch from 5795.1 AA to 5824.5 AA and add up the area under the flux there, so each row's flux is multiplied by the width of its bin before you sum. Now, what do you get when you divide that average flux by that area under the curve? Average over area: 0.030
